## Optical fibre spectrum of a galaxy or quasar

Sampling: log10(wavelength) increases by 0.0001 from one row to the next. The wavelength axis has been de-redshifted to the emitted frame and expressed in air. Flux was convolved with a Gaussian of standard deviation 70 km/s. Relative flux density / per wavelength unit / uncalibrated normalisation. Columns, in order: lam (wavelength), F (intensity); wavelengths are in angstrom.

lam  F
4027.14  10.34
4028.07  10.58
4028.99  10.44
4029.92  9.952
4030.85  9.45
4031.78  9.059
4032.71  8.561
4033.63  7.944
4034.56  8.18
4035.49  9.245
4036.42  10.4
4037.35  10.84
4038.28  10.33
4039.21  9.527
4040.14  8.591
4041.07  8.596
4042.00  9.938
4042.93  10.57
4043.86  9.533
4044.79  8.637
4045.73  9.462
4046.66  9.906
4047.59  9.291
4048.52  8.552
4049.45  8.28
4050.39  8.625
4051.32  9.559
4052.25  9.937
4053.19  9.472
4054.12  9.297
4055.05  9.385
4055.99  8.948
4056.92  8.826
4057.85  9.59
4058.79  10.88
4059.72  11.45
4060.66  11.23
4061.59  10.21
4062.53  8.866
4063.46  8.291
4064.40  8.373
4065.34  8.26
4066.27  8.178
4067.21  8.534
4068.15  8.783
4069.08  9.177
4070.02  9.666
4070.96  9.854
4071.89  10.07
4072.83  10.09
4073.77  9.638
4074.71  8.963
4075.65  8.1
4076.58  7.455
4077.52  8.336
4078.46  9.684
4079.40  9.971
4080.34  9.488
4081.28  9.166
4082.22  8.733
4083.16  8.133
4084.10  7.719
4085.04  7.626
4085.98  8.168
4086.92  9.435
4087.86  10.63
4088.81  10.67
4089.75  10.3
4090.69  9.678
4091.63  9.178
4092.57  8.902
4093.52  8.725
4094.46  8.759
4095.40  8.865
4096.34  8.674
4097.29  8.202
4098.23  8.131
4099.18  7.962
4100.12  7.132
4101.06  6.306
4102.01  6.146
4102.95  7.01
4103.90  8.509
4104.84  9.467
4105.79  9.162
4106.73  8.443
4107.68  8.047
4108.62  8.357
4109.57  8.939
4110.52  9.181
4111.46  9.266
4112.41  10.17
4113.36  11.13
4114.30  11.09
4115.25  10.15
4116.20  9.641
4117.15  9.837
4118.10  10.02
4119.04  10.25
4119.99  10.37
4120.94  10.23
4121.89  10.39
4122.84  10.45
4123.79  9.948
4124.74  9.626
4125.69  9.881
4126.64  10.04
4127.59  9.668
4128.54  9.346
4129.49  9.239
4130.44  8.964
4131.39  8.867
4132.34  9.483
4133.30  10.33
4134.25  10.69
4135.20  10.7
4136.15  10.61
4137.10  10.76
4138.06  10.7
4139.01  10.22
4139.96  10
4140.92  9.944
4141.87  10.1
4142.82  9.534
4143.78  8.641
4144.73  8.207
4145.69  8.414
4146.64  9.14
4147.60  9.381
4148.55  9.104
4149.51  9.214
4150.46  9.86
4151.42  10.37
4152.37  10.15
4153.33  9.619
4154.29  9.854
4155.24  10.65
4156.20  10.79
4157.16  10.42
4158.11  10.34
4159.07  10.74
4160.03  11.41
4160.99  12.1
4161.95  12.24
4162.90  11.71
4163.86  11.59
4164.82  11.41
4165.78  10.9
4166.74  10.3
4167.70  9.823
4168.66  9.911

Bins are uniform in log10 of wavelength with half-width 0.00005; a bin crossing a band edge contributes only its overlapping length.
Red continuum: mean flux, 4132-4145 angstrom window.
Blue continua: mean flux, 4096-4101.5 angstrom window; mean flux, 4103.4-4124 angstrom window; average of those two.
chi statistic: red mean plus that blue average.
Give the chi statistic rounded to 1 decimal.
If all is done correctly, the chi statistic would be 18.7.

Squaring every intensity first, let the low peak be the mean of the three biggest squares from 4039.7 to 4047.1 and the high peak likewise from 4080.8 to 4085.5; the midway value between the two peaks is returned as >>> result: 89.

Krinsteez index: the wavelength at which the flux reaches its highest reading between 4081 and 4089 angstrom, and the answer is 4088.81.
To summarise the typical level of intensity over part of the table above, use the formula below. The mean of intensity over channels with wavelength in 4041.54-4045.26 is 9.7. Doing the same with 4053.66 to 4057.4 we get 9.1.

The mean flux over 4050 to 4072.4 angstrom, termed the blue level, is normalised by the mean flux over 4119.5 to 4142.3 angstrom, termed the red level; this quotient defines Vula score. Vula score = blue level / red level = 0.94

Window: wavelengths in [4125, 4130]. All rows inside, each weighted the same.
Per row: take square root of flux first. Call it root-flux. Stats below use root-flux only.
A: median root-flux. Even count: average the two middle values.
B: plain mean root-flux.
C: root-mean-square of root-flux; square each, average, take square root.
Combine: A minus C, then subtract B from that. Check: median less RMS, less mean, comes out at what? -3.10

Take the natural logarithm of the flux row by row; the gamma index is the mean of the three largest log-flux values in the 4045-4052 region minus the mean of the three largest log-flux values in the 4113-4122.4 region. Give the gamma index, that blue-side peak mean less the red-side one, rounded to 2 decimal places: -0.12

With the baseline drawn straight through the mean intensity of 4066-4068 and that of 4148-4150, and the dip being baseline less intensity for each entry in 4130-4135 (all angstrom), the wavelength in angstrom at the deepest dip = 4131.39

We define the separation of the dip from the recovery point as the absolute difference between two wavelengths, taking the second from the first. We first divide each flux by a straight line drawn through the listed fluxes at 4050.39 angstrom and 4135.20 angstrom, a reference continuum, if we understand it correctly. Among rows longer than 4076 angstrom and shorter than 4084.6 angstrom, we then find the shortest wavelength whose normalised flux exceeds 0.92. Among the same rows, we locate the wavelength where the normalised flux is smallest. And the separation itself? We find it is 1.9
